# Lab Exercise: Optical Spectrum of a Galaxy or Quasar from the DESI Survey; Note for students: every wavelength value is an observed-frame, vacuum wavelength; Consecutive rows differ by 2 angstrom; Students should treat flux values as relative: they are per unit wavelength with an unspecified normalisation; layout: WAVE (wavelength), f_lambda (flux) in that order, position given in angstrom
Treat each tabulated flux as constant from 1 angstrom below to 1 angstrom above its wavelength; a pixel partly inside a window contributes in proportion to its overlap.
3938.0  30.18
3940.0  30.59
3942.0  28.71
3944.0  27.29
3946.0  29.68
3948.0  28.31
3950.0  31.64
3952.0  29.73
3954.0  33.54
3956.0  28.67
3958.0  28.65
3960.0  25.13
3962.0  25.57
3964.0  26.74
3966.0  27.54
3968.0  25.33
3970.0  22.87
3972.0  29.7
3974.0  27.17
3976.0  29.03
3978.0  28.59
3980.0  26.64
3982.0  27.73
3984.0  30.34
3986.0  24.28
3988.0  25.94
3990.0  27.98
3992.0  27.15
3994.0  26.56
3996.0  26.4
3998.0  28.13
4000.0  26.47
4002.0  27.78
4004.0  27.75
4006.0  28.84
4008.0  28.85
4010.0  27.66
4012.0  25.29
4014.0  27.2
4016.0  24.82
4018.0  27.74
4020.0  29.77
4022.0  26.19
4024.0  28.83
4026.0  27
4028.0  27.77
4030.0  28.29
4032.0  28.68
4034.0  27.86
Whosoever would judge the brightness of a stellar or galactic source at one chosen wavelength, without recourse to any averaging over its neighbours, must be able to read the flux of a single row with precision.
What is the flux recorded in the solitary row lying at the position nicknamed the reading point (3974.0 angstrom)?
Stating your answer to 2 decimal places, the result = 27.17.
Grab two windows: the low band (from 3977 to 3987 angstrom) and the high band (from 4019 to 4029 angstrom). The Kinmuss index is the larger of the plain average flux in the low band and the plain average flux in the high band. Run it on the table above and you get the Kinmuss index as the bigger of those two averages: 27.9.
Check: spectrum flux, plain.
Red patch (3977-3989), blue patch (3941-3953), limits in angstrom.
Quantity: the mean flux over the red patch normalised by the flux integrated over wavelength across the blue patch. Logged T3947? 0.0777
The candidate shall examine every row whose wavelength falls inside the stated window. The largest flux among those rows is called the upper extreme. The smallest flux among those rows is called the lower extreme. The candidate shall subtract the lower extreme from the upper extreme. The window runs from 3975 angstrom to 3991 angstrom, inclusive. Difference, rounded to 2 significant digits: 6.1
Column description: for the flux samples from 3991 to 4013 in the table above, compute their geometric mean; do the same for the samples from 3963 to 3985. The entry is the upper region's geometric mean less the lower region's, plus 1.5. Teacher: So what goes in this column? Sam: 1.5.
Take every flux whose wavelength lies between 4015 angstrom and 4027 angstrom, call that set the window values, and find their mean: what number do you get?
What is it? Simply 27.4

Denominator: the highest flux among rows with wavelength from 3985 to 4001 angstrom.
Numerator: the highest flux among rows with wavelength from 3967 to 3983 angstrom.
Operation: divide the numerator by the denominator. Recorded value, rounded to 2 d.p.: 1.06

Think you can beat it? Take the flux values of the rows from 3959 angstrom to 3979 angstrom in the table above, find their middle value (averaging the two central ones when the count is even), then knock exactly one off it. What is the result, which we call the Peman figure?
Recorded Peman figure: 26.0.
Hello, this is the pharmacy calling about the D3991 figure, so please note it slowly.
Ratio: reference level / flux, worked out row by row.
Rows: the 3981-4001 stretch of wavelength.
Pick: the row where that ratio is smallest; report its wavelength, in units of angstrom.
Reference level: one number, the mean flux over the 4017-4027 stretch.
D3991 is 3984.0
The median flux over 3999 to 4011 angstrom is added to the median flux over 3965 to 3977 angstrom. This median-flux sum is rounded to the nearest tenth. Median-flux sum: 55.1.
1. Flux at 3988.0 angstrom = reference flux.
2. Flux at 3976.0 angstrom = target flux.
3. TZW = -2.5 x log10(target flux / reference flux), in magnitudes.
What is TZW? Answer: -0.12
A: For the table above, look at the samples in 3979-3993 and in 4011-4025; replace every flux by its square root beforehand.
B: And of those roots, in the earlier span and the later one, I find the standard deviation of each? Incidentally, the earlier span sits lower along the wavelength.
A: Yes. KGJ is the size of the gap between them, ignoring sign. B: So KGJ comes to 0.01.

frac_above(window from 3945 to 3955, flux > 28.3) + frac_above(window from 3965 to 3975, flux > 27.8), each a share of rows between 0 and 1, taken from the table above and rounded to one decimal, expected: 1.2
